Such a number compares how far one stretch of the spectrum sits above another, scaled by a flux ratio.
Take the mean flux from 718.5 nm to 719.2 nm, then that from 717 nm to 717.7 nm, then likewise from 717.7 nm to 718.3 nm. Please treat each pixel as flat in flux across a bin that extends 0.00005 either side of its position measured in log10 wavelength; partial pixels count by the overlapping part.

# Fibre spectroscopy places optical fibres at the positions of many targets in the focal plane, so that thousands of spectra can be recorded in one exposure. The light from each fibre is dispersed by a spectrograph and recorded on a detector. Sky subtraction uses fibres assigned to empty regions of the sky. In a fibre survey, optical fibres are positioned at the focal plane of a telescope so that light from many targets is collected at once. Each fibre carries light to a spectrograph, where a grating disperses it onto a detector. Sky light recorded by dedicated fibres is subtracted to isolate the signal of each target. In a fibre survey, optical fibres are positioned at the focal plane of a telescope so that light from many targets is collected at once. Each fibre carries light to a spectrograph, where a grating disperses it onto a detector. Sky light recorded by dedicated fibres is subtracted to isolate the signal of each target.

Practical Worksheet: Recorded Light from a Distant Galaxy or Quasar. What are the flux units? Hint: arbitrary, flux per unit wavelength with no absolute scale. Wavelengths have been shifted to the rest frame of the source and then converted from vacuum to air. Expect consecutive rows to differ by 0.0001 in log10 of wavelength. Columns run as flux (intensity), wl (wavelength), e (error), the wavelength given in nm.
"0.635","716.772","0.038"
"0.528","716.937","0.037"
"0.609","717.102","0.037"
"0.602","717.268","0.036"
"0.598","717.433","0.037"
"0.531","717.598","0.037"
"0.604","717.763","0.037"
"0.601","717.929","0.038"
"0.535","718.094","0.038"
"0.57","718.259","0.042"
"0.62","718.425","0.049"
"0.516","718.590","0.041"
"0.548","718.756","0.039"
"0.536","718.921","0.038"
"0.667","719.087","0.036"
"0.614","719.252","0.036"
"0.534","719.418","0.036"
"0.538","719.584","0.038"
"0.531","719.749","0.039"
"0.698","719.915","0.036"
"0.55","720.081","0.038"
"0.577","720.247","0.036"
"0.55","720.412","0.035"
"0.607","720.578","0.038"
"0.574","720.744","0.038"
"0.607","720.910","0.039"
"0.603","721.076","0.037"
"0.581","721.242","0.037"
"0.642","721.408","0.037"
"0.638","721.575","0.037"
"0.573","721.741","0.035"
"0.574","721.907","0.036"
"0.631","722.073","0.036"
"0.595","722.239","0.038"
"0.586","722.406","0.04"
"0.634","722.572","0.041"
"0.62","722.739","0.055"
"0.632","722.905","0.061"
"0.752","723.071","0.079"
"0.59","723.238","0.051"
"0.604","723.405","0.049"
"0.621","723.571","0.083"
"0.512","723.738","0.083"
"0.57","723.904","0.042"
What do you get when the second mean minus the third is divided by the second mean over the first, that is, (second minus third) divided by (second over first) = 0.01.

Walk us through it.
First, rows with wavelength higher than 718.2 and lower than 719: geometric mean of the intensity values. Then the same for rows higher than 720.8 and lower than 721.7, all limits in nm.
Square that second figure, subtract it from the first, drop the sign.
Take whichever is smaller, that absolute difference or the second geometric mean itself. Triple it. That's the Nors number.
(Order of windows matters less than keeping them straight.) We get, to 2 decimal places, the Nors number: 0.54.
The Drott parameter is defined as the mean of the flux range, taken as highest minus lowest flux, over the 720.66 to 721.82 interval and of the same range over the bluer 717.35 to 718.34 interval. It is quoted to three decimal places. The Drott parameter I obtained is 0.071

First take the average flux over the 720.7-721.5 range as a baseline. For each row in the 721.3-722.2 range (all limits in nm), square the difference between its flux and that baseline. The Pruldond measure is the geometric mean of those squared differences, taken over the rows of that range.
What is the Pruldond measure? 0.0010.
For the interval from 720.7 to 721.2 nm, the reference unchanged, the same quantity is 0.0000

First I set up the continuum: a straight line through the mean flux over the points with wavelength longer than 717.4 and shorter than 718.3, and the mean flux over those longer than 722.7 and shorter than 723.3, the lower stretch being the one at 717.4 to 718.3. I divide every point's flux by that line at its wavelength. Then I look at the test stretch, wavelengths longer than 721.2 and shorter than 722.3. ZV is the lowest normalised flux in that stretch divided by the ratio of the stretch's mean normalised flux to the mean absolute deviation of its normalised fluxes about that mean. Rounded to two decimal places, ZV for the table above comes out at 0.04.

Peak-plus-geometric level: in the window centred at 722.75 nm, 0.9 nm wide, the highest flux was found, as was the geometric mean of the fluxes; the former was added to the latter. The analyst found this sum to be 1.39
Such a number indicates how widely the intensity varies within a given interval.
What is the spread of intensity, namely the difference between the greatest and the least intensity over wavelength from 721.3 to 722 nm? 0.069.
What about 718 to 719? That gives 0.104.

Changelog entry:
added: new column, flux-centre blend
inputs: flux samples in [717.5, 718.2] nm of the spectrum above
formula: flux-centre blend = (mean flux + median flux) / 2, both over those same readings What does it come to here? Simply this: 0.568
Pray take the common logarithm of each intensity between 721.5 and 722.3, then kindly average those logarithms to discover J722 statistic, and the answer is -0.221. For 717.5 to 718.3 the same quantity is -0.246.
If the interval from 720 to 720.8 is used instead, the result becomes -0.243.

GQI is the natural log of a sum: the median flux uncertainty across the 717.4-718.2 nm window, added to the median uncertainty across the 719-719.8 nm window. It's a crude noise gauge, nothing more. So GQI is -2.62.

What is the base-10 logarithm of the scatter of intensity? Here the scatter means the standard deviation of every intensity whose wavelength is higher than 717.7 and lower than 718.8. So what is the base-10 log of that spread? -1.4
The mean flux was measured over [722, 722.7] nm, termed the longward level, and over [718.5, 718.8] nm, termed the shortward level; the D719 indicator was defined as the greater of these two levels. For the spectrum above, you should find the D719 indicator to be 0.611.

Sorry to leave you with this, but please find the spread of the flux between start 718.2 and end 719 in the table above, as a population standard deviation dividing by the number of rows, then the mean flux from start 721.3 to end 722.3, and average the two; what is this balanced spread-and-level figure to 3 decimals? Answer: 0.322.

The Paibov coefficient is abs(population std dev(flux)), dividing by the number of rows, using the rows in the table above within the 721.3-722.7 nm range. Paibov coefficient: 0.028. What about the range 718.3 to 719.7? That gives 0.051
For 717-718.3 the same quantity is 0.030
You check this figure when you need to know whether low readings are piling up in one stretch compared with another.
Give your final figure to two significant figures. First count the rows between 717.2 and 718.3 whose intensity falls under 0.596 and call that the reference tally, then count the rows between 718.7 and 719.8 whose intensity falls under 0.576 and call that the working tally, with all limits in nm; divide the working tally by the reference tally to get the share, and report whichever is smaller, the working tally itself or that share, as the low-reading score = 1.7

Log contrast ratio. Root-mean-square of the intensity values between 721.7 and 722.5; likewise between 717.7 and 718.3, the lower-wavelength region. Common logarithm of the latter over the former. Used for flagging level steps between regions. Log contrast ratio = -0.010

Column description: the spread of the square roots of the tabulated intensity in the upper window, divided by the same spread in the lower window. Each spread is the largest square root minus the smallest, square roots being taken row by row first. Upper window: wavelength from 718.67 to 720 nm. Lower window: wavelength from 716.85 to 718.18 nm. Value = 1.99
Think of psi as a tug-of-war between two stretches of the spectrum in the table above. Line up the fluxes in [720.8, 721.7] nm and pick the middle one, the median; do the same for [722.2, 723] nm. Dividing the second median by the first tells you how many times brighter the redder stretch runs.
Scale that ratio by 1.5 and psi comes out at 1.53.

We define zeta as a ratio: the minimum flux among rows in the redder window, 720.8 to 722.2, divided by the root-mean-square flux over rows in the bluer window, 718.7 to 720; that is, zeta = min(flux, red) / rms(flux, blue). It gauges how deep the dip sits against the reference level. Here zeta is 0.977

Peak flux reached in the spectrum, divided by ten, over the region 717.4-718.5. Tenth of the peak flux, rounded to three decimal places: 0.062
